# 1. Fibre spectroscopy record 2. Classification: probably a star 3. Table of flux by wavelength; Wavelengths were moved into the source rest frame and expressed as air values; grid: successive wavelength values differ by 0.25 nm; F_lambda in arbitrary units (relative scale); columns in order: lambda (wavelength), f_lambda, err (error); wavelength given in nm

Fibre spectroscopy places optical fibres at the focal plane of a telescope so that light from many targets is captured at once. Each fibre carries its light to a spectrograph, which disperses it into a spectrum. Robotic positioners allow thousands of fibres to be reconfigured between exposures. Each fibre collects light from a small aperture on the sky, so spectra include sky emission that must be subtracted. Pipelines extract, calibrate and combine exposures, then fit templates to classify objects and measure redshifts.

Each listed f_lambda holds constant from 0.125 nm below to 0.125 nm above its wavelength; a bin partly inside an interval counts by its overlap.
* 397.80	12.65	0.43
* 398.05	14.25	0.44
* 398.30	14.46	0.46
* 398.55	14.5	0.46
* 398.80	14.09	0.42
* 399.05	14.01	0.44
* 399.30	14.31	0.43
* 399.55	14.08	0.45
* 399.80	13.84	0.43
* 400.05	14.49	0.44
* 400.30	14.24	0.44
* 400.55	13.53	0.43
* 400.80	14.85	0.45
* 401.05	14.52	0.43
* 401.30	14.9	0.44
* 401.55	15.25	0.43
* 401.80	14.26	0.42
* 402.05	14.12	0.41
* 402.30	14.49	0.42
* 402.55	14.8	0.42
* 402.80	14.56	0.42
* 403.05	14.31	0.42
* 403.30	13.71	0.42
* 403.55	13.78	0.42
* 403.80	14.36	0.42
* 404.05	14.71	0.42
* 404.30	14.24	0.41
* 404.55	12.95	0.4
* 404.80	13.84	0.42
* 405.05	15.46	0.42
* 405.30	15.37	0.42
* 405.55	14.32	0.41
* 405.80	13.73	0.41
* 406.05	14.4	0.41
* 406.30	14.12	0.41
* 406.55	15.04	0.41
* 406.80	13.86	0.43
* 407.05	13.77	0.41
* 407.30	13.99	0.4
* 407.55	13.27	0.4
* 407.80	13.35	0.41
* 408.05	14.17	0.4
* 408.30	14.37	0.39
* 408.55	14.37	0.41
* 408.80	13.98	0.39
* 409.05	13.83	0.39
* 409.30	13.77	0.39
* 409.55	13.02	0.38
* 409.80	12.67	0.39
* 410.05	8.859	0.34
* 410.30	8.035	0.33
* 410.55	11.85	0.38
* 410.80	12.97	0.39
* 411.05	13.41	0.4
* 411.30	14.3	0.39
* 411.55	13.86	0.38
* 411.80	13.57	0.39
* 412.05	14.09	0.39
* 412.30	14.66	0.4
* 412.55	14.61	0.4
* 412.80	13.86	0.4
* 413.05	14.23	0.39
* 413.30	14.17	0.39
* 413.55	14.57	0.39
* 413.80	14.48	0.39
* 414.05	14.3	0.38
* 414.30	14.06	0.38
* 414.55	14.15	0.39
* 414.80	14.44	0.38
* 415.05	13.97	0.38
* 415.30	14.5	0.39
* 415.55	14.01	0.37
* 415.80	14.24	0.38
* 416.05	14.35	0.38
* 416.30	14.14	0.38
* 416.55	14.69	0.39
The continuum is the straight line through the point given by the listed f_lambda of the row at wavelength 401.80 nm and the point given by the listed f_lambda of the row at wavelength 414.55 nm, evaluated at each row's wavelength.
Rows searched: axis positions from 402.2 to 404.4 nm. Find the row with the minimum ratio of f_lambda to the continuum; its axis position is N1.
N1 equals 403.30 nm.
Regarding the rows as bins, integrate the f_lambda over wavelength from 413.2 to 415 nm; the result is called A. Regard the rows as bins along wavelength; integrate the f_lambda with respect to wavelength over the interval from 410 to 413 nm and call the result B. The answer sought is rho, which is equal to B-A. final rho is 13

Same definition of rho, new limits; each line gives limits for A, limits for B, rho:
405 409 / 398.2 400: -31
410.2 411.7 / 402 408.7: 76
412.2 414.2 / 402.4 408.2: 54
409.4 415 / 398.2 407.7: 61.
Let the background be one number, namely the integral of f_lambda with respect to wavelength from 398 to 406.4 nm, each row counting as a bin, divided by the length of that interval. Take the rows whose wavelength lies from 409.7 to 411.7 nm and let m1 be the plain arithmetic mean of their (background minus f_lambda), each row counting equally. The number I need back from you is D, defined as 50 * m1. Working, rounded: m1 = 2.33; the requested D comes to 116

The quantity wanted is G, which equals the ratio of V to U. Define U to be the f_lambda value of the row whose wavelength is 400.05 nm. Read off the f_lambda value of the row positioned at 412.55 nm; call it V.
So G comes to 1.01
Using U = 14.49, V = 14.61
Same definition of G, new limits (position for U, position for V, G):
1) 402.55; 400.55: 0.91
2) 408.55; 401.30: 1.04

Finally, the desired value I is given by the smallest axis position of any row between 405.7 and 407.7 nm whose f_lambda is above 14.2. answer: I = 406.05 nm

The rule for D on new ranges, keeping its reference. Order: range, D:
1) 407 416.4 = 34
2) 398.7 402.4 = -1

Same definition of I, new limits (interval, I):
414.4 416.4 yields 414.80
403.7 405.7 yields 403.80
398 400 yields 398.05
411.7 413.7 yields 412.30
